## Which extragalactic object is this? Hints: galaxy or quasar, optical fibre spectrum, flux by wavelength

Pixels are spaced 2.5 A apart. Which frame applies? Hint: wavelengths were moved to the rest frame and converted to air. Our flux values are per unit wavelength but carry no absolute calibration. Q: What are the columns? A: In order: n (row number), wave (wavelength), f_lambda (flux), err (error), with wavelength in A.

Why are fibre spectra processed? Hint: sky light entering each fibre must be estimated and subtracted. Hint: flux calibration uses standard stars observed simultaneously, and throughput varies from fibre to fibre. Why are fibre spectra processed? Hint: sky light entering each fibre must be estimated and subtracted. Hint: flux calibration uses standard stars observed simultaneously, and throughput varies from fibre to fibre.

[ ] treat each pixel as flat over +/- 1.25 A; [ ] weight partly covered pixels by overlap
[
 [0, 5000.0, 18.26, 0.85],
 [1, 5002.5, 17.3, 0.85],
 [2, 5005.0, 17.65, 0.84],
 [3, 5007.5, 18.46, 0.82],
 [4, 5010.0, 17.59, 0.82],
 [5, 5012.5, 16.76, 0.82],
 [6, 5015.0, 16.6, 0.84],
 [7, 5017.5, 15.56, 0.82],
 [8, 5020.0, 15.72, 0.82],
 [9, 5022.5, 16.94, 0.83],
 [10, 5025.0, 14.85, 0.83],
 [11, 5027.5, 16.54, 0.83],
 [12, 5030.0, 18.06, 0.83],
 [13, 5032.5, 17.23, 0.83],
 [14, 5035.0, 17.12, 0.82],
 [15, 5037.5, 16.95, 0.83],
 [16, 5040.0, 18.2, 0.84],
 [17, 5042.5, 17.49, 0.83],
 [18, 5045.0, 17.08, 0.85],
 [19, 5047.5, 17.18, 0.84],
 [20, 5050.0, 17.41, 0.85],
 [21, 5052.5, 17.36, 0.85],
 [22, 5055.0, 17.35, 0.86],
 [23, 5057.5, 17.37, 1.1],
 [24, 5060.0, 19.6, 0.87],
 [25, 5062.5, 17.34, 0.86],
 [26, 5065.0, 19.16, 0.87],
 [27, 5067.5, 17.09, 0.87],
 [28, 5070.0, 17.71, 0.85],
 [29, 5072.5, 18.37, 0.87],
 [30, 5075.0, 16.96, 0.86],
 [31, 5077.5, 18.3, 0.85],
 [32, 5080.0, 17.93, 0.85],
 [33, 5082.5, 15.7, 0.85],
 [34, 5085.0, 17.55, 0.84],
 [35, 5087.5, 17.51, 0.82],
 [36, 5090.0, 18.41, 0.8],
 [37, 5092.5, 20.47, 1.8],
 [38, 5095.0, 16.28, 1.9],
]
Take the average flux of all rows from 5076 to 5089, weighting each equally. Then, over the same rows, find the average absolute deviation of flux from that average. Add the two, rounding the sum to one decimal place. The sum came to 18.1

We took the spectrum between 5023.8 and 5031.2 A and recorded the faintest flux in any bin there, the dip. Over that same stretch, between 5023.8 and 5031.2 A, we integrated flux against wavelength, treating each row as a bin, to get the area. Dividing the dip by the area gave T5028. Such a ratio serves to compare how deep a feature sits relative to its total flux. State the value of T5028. 0.12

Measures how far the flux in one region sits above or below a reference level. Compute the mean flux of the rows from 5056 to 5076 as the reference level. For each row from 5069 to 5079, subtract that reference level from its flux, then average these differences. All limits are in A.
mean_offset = -0.11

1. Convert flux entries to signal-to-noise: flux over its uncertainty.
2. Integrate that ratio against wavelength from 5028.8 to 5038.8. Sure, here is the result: 210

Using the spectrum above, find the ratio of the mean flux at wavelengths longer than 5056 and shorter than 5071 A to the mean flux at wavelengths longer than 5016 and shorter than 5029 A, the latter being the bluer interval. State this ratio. 1.13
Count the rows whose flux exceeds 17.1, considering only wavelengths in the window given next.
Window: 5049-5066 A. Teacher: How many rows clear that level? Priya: 7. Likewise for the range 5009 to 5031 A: 2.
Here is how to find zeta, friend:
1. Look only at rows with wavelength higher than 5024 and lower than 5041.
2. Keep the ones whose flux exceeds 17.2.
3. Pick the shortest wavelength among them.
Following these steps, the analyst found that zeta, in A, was 5030.0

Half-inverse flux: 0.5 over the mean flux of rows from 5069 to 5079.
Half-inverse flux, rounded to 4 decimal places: 0.0280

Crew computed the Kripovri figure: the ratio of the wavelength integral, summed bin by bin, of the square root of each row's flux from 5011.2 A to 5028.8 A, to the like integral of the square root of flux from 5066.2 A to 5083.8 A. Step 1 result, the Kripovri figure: 0.962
